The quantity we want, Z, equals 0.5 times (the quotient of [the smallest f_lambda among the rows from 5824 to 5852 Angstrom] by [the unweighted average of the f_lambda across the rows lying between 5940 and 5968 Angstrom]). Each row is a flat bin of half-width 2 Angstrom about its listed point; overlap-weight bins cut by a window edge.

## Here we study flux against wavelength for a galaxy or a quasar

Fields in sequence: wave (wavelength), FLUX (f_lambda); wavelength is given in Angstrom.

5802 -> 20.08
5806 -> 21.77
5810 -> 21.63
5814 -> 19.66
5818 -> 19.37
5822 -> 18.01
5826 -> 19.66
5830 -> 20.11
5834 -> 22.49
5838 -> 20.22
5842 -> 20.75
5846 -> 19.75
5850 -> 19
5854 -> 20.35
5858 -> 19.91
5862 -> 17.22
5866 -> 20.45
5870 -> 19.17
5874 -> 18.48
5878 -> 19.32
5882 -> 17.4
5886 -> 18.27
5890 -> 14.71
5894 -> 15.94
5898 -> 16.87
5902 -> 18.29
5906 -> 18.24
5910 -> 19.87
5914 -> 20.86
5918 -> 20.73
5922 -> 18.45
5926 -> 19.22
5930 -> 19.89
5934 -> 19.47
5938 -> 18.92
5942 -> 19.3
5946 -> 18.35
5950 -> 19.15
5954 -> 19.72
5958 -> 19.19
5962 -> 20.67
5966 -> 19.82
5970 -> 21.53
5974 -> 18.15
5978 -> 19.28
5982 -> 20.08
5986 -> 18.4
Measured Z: 0.488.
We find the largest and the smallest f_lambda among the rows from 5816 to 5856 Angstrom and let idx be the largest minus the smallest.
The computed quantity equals 4.5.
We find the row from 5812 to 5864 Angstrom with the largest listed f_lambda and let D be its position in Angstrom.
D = 5834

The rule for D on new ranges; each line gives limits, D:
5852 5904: 5866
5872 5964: 5914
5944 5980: 5970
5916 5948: 5918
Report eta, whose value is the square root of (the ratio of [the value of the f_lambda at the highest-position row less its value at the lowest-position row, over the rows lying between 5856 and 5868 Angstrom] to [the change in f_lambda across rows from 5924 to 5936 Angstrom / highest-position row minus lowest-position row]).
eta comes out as 1.5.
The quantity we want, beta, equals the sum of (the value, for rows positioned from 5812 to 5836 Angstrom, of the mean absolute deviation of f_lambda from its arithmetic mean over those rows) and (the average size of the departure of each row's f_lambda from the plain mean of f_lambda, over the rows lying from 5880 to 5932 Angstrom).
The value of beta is 2.30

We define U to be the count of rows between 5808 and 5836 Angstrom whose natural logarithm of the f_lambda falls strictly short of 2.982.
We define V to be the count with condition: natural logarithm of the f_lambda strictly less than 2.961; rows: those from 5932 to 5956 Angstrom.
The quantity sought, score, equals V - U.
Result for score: 0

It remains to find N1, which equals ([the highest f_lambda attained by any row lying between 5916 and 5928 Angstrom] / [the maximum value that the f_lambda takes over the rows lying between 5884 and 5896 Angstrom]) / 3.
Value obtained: 0.378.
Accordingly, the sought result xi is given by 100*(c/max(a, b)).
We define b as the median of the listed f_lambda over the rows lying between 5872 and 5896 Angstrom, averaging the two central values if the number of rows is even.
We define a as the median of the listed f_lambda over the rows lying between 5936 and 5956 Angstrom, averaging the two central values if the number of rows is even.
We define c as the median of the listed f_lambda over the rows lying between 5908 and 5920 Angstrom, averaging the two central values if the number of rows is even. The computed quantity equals 108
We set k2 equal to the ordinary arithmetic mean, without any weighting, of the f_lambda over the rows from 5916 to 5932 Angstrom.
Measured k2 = 19.6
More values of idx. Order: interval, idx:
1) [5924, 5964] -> 2.3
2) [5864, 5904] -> 5.7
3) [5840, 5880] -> 3.5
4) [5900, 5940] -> 2.6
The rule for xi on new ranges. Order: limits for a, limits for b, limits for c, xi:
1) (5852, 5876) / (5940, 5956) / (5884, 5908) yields 90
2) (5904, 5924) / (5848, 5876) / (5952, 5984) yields 99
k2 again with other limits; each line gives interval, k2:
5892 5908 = 17.3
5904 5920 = 19.9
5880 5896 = 16.6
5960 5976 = 20.0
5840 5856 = 20.0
